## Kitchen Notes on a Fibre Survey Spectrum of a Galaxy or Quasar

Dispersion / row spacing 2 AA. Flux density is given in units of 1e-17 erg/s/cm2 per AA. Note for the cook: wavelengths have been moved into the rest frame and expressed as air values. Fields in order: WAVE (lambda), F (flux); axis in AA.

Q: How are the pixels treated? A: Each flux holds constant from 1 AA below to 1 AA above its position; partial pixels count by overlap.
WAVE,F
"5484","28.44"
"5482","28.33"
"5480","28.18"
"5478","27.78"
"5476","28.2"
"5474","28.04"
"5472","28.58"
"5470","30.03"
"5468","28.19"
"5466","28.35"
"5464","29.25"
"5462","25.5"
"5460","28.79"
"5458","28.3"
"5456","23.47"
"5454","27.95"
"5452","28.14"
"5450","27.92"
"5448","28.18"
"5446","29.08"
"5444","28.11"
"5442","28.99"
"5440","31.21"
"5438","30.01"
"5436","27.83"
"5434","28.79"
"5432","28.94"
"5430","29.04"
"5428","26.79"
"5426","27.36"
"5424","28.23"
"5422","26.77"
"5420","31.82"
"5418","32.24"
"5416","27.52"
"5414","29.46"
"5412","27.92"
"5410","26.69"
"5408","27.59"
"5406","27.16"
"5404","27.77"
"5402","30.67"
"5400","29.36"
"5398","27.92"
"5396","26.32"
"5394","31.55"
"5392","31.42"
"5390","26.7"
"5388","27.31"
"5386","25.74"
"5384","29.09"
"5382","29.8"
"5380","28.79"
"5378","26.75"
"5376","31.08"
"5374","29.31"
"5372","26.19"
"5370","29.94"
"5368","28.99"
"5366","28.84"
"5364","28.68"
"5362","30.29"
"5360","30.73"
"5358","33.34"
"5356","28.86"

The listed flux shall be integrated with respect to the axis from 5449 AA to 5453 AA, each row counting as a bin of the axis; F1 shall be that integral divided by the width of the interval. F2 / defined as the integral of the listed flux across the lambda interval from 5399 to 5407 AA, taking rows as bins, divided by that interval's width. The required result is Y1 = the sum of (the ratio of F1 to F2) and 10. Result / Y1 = 11.0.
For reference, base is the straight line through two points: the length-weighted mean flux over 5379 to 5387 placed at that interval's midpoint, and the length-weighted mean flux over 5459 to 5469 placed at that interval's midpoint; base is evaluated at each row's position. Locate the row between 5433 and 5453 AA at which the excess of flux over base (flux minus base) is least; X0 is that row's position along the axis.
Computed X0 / 5436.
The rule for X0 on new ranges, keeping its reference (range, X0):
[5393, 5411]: 5396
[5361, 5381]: 5372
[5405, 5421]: 5410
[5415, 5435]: 5422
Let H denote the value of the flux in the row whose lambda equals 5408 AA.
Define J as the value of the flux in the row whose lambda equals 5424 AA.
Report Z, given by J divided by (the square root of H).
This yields 5.37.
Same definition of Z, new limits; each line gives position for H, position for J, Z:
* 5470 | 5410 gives 4.87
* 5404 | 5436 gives 5.28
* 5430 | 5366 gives 5.35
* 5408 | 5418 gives 6.14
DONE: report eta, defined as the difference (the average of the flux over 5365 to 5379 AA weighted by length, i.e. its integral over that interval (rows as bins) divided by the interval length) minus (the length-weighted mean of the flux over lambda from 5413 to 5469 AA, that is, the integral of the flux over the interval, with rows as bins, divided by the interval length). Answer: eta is 0.3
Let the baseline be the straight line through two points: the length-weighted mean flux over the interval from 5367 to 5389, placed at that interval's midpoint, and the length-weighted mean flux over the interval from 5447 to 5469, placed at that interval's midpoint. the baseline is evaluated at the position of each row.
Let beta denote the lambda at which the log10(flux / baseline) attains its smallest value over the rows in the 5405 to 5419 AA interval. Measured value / 5410 AA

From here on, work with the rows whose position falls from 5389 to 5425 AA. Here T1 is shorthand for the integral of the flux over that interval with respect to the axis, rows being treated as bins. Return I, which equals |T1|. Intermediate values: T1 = 1034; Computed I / 1034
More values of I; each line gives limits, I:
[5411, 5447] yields 1040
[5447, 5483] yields 1006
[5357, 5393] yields 1046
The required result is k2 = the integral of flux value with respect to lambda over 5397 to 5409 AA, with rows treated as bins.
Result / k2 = 341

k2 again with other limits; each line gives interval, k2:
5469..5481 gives 342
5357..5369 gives 362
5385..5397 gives 338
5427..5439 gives 343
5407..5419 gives 343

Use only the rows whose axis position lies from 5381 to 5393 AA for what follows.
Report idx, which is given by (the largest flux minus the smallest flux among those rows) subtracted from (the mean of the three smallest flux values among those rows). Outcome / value 20.9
